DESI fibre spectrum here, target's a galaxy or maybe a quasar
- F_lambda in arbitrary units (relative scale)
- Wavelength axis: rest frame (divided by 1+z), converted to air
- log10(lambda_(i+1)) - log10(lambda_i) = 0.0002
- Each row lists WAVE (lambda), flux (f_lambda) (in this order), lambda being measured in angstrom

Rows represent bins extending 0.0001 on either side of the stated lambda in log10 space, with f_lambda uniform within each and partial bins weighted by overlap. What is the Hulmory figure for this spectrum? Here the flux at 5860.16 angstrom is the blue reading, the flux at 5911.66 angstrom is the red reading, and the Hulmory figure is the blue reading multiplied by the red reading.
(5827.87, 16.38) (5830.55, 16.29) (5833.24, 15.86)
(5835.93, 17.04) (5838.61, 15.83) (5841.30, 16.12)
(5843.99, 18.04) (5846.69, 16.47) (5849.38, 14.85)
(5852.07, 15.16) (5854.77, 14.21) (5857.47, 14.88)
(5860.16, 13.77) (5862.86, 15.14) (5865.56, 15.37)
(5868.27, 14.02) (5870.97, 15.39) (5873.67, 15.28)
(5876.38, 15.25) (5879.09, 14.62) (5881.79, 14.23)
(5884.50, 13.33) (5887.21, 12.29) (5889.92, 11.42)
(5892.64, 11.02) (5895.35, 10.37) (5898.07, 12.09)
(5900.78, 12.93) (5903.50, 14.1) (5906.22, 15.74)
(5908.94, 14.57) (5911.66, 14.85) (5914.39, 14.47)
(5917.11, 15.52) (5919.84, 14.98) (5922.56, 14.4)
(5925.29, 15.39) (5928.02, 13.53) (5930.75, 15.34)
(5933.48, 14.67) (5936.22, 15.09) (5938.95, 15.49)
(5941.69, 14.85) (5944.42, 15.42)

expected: 204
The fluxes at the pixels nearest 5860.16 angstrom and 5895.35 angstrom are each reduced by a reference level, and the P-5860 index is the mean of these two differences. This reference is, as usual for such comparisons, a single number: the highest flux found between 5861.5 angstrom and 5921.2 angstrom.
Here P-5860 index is -3.7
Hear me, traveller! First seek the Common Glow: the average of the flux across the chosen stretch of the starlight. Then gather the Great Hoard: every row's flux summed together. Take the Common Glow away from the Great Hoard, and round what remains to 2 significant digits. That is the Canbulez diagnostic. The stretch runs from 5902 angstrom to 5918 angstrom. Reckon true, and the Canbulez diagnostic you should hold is 74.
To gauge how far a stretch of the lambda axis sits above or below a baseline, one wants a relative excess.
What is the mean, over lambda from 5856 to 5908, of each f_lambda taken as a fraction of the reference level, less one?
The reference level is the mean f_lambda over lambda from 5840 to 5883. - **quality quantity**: -0.09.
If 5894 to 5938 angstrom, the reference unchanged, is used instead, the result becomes -0.06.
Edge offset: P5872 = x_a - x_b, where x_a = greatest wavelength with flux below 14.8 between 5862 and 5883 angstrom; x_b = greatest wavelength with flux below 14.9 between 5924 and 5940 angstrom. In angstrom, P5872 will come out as -51.7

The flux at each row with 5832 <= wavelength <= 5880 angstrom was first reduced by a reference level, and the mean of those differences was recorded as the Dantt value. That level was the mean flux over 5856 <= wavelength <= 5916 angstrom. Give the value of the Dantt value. 1.5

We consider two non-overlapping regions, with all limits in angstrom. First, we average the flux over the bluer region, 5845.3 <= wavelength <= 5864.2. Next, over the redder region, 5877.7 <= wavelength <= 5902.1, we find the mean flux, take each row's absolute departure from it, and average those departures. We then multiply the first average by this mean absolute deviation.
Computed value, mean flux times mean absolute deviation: 17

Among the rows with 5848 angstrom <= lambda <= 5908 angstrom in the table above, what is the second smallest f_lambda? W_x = 11.02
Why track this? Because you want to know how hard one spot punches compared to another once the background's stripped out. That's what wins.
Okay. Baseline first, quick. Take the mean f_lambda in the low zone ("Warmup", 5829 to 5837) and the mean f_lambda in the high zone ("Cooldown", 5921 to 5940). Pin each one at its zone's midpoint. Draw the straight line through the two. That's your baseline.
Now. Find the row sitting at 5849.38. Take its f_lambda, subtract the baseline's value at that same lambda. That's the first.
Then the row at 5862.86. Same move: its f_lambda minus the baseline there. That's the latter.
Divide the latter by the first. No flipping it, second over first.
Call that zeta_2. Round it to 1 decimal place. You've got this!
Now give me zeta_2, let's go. 0.6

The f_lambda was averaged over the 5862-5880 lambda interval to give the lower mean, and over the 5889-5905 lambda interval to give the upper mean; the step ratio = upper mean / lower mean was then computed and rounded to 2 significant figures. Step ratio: 0.80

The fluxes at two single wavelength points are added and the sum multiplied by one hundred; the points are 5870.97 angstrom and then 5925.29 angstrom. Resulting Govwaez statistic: 3078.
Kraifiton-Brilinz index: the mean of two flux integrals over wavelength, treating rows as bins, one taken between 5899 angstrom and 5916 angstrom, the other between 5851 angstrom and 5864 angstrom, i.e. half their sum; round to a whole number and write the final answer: 217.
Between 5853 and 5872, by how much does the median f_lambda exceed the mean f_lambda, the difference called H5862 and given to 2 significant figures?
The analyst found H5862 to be 0.20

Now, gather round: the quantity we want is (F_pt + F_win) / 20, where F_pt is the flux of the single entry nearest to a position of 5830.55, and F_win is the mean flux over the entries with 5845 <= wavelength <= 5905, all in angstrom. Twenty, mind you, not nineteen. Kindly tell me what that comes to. 1.51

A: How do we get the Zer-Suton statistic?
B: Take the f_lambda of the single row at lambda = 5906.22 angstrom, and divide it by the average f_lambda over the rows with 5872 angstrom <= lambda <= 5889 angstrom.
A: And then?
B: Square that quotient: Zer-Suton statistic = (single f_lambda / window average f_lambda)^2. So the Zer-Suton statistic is 1.2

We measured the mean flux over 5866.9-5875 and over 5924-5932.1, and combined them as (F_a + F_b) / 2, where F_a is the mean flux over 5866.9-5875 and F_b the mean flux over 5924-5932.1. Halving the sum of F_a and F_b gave 14.8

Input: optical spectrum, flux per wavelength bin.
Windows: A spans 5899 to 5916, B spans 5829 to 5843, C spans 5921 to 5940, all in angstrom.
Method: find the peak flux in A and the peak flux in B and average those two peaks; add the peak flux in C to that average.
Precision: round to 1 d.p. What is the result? 31.9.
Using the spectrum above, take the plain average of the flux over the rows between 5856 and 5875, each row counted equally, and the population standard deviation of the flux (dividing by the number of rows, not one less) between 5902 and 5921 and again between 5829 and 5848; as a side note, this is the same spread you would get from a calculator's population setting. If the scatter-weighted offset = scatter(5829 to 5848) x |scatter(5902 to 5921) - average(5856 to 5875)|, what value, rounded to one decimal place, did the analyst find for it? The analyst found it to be 10.4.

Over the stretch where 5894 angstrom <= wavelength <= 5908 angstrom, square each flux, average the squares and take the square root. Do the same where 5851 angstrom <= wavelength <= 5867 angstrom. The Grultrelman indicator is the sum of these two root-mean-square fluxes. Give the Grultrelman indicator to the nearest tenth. 27.9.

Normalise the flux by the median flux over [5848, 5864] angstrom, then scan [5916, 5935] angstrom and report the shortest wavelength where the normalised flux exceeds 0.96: 5917.11 angstrom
